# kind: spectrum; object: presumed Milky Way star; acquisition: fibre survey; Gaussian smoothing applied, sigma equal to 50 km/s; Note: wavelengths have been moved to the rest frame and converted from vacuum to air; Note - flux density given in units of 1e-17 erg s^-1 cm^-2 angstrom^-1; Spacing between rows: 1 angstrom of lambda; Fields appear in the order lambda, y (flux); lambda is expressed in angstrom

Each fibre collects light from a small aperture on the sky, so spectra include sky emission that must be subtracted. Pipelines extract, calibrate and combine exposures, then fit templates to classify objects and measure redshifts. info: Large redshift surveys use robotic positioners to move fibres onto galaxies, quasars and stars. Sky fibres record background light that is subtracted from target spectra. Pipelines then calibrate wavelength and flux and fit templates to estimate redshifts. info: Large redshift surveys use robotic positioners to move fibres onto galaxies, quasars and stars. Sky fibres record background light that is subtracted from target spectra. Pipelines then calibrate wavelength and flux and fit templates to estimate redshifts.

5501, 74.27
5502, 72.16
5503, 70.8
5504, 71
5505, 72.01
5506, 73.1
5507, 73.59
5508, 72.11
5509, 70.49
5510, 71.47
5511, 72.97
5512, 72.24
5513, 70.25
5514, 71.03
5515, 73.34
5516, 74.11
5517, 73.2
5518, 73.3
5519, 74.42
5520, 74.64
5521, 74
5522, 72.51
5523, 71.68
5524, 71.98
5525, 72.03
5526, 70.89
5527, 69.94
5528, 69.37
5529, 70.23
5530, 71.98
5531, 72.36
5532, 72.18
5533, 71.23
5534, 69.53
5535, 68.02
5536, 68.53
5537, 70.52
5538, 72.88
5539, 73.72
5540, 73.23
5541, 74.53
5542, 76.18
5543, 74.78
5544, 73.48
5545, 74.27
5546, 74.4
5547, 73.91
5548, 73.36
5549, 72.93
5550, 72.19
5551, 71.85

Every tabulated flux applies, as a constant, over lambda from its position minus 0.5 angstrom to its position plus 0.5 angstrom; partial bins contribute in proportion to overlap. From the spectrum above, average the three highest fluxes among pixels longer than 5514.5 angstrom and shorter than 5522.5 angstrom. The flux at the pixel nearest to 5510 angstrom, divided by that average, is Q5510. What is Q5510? 0.961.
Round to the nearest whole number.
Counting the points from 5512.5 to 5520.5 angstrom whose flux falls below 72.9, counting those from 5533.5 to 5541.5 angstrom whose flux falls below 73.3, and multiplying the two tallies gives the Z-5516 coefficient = 12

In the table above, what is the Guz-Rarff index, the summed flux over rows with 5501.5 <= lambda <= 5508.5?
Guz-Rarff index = 505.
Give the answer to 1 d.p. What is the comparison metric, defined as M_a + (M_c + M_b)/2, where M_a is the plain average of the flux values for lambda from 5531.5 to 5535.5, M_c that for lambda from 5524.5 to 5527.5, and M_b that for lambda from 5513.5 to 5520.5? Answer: 142.4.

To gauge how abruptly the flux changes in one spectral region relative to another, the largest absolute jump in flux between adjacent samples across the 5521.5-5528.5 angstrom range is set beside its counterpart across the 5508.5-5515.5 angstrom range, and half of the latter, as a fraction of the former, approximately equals 1.01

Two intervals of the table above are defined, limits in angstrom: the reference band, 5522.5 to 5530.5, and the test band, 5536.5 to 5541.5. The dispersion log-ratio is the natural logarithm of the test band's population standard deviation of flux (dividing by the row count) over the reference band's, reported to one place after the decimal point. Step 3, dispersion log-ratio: 0.3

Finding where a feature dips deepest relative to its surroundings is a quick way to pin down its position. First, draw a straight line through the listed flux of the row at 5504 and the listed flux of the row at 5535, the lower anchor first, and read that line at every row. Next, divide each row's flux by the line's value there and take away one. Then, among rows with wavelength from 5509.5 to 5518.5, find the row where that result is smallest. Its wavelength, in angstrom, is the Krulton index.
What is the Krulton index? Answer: 5513 angstrom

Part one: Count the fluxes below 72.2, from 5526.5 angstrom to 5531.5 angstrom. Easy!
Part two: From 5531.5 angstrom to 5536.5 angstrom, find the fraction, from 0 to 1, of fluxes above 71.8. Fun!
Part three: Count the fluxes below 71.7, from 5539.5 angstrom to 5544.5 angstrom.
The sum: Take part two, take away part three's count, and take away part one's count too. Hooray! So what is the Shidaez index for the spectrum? -3.8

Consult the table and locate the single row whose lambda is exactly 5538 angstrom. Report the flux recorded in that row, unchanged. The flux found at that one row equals 72.88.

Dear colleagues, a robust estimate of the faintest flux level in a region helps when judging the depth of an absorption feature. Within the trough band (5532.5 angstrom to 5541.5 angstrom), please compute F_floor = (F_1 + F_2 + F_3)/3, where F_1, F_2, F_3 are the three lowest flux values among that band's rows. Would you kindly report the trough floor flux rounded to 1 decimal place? 68.7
